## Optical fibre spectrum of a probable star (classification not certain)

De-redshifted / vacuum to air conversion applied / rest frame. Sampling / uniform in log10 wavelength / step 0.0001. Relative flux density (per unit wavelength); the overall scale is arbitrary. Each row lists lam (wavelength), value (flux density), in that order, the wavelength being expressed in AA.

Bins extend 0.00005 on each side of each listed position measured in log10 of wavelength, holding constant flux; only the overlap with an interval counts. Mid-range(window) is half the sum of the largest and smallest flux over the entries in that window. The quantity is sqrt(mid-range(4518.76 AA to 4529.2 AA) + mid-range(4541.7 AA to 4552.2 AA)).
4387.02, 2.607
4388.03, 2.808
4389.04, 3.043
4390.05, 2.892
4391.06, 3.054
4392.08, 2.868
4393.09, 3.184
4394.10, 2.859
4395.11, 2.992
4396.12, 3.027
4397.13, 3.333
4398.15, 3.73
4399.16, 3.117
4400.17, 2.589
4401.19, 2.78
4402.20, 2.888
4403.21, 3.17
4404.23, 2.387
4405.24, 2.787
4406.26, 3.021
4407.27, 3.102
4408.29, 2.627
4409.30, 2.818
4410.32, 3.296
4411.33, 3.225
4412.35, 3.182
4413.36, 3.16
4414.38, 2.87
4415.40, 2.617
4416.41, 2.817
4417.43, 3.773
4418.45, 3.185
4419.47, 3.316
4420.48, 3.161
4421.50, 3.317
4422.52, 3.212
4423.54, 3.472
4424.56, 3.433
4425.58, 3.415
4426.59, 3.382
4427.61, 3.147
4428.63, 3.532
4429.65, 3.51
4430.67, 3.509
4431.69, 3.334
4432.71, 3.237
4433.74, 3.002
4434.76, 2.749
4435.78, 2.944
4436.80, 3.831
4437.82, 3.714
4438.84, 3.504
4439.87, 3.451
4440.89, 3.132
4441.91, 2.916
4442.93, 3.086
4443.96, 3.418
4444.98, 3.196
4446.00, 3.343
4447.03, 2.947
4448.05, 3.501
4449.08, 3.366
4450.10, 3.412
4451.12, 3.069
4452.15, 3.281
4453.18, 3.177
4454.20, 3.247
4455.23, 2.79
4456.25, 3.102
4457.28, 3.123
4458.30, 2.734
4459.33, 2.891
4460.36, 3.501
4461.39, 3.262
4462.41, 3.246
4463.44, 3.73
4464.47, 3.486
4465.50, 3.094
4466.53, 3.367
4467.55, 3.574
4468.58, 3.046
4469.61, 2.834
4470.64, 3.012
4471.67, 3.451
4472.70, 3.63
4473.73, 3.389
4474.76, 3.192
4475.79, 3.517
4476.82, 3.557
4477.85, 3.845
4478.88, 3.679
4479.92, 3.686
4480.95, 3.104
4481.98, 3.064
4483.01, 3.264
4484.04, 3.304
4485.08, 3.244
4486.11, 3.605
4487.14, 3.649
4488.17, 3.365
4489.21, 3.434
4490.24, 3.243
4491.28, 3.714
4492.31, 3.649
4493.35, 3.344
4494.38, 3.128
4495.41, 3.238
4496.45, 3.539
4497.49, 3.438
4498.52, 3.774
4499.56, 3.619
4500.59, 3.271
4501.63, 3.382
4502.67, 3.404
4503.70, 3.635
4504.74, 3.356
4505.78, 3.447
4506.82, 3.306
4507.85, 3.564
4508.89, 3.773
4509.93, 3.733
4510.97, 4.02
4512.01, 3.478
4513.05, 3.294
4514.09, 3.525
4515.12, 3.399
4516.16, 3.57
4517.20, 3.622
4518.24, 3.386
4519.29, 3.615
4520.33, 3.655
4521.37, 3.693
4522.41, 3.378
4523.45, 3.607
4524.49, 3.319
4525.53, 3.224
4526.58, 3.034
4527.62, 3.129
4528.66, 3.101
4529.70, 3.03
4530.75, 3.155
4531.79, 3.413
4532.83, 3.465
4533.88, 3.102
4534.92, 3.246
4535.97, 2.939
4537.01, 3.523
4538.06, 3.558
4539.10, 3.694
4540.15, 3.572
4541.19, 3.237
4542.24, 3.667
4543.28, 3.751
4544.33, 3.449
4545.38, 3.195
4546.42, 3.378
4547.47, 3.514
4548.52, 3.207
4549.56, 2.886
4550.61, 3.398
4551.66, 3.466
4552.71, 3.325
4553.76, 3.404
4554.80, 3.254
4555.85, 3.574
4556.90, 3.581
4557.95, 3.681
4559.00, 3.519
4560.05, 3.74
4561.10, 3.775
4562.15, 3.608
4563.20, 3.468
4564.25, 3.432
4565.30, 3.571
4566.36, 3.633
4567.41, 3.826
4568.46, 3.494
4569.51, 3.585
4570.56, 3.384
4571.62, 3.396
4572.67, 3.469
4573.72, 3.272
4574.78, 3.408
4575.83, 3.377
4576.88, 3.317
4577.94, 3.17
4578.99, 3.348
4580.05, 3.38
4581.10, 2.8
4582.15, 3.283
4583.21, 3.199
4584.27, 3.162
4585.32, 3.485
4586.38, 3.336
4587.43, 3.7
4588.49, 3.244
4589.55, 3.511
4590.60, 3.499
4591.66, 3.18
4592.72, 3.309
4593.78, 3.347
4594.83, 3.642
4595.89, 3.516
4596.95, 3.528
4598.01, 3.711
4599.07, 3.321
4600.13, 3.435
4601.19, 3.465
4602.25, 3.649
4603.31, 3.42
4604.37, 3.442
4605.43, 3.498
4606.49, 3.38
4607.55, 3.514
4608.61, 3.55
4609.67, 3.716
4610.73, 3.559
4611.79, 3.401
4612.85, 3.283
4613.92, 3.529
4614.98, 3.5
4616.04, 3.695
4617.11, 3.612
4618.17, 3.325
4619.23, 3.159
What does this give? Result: 2.58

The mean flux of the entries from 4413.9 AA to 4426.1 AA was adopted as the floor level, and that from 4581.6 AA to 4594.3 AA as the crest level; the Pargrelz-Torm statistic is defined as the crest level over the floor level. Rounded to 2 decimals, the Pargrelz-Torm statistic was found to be 1.04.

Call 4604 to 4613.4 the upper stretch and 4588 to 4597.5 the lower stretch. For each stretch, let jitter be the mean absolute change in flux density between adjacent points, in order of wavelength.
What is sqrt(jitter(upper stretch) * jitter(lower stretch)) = 0.133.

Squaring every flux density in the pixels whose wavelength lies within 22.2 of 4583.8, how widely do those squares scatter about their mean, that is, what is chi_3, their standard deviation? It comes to 1.2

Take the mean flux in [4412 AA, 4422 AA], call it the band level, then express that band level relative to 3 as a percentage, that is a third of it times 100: 105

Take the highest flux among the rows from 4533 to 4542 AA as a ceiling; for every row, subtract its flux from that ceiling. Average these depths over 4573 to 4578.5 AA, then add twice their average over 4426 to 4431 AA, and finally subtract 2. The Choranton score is -1.06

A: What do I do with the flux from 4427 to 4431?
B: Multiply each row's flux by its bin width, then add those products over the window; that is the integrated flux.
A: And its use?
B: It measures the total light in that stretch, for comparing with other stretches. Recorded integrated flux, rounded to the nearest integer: 14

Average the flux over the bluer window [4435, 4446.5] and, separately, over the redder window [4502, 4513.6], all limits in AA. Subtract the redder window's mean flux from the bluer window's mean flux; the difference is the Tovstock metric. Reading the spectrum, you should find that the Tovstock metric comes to -0.23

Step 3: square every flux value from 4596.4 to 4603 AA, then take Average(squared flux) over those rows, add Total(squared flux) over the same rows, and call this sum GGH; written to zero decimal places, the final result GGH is 87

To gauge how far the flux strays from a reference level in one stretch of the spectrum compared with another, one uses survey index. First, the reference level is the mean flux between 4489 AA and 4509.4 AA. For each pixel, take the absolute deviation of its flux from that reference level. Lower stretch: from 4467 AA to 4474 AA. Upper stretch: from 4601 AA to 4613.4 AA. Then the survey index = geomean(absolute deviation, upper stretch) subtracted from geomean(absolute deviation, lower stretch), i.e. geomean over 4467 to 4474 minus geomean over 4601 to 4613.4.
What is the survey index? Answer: 0.10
